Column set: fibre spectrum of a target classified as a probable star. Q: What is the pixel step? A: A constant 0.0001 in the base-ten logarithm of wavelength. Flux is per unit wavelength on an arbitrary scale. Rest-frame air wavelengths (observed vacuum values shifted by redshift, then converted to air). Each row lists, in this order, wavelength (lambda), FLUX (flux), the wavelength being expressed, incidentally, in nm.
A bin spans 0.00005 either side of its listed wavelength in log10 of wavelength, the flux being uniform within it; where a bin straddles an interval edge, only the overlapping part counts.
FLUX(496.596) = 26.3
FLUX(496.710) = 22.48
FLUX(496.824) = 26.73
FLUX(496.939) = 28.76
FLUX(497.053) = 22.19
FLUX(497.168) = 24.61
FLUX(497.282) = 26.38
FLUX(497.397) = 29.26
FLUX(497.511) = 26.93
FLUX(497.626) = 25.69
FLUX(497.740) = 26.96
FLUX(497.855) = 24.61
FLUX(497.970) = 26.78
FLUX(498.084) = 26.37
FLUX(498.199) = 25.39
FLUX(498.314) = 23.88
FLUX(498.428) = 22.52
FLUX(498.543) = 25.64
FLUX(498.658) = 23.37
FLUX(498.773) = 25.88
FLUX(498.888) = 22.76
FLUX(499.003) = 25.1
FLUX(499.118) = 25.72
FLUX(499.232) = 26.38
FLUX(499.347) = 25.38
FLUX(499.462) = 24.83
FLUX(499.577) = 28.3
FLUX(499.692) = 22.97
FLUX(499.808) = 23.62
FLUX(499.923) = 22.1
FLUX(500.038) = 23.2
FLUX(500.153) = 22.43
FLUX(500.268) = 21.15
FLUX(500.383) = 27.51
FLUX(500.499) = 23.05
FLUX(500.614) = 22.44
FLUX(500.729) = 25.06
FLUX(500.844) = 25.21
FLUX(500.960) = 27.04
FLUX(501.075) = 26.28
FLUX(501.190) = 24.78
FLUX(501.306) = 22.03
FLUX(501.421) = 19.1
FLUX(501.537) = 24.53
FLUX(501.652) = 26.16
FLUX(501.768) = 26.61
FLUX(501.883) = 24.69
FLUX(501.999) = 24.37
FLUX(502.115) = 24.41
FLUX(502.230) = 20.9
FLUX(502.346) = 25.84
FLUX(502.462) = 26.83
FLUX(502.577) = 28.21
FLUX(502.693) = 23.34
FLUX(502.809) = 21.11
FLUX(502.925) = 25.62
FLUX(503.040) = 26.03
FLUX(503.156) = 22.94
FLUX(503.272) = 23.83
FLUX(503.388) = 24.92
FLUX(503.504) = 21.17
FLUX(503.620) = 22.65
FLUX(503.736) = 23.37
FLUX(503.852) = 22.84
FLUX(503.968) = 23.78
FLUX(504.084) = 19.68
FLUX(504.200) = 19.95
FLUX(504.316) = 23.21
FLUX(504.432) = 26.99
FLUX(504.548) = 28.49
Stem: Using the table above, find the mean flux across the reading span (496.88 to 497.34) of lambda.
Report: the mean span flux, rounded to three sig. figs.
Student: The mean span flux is 25.5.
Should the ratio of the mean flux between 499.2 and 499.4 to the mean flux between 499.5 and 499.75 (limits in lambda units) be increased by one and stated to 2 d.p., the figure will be 2.01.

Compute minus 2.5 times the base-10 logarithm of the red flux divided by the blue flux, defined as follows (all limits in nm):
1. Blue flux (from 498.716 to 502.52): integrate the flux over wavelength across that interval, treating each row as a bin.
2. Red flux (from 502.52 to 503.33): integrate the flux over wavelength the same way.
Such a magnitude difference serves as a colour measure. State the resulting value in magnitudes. 1.7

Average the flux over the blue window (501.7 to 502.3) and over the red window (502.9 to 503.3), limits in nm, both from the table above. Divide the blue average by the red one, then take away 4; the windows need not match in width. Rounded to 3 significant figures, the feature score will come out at -3.02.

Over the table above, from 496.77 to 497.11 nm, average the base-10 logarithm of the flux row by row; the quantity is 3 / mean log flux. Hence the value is 2.13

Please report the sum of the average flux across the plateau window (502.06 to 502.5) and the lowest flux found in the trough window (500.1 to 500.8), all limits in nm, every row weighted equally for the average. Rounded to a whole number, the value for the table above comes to 46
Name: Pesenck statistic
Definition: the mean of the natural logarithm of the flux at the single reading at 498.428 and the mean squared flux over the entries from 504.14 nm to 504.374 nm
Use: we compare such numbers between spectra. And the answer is 236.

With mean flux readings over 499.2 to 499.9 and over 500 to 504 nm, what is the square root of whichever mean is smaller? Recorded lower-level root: 4.91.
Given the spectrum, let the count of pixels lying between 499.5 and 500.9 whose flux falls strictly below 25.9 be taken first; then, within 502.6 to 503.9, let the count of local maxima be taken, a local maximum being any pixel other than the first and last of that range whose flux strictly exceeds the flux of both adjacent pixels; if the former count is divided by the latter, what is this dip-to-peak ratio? 3.3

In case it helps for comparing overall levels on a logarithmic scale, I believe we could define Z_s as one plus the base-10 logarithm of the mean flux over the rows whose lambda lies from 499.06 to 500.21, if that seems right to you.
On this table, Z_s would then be 2.389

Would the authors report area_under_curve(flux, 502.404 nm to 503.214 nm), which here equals 20.2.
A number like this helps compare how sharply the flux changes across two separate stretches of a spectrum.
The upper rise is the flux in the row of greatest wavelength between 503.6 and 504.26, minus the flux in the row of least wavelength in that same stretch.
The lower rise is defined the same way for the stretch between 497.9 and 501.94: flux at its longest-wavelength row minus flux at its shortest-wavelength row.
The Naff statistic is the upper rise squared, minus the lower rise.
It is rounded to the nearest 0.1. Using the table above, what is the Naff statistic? 9.4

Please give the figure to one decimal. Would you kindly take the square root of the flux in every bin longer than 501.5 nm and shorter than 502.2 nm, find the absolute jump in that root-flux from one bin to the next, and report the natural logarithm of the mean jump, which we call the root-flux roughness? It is -2.4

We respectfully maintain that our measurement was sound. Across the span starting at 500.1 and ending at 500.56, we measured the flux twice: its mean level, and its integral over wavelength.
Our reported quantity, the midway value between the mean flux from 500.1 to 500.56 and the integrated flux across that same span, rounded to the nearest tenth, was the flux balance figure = 17.2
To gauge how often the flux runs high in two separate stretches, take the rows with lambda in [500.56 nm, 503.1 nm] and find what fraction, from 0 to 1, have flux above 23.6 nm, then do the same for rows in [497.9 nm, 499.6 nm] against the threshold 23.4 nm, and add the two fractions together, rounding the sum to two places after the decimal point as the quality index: 1.53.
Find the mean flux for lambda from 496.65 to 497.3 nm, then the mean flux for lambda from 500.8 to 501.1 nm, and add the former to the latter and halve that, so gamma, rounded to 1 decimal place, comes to 25.7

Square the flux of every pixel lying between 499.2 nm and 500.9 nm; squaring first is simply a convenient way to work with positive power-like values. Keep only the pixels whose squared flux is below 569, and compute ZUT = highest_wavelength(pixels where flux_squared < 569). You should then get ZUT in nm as 500.614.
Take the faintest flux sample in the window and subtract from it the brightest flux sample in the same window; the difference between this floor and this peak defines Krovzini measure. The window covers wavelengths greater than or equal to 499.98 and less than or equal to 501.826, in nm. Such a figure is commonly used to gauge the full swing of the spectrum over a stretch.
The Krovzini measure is -8.4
